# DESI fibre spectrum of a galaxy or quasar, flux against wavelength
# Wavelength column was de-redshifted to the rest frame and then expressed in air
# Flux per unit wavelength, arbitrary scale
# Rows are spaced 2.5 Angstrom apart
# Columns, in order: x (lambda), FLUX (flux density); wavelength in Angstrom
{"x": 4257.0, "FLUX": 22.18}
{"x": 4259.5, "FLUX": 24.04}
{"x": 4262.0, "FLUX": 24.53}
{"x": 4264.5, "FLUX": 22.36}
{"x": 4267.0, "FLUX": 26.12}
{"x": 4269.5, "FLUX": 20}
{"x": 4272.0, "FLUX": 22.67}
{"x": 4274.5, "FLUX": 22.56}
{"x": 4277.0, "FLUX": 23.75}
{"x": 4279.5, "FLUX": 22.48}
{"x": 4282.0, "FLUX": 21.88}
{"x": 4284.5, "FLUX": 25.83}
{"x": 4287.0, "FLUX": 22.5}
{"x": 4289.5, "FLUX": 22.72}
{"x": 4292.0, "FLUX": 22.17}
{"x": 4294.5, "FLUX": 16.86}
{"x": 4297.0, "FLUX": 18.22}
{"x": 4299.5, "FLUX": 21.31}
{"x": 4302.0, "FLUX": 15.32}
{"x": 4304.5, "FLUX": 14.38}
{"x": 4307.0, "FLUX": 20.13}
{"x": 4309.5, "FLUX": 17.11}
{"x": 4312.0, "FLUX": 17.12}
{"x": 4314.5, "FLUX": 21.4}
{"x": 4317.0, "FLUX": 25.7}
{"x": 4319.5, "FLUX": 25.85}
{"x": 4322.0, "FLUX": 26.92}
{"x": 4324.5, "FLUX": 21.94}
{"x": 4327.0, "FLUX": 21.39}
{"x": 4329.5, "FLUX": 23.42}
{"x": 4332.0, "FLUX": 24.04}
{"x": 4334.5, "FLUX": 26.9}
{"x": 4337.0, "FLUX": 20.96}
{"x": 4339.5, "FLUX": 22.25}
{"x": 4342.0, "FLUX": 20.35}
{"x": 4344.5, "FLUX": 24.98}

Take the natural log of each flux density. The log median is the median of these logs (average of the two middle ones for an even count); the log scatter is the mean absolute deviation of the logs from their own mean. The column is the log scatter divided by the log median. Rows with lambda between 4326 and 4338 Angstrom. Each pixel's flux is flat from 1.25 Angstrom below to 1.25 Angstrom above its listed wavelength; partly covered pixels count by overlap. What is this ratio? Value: 0.024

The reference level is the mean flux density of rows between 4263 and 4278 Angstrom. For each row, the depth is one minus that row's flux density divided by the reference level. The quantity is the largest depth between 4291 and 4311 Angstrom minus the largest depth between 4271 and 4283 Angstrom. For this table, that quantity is 0.33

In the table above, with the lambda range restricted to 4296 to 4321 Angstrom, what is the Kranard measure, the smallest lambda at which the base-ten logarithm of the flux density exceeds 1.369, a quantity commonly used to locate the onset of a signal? 4317.0 Angstrom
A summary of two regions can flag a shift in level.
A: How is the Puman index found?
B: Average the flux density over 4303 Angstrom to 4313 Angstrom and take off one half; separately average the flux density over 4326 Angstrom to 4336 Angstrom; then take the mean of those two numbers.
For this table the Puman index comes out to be 20.3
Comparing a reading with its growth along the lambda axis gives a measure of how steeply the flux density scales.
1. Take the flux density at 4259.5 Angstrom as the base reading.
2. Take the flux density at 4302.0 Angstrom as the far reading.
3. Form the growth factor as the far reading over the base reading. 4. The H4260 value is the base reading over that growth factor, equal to 38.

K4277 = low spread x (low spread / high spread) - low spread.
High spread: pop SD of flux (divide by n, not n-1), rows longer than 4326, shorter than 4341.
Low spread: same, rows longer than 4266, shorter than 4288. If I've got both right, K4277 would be -0.2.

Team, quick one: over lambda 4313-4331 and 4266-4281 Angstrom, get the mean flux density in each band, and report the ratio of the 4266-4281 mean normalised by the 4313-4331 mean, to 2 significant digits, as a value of 0.96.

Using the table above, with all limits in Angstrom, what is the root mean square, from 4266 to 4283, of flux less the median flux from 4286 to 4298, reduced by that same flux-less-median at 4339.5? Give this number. 1.7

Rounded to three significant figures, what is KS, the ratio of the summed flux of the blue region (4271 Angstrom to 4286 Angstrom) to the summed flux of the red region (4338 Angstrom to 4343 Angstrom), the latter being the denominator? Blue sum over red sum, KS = 3.27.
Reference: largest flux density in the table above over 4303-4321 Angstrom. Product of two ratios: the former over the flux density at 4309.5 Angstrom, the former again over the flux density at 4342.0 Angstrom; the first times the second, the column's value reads 1.92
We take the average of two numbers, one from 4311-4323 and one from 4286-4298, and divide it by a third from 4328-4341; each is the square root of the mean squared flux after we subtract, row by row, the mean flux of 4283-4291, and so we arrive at 1.9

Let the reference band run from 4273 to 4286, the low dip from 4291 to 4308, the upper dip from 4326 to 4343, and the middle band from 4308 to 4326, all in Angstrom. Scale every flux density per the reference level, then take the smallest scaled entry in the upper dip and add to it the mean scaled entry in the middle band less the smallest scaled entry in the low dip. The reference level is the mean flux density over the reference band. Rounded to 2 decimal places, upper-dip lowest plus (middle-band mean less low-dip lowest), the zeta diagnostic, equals 1.21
